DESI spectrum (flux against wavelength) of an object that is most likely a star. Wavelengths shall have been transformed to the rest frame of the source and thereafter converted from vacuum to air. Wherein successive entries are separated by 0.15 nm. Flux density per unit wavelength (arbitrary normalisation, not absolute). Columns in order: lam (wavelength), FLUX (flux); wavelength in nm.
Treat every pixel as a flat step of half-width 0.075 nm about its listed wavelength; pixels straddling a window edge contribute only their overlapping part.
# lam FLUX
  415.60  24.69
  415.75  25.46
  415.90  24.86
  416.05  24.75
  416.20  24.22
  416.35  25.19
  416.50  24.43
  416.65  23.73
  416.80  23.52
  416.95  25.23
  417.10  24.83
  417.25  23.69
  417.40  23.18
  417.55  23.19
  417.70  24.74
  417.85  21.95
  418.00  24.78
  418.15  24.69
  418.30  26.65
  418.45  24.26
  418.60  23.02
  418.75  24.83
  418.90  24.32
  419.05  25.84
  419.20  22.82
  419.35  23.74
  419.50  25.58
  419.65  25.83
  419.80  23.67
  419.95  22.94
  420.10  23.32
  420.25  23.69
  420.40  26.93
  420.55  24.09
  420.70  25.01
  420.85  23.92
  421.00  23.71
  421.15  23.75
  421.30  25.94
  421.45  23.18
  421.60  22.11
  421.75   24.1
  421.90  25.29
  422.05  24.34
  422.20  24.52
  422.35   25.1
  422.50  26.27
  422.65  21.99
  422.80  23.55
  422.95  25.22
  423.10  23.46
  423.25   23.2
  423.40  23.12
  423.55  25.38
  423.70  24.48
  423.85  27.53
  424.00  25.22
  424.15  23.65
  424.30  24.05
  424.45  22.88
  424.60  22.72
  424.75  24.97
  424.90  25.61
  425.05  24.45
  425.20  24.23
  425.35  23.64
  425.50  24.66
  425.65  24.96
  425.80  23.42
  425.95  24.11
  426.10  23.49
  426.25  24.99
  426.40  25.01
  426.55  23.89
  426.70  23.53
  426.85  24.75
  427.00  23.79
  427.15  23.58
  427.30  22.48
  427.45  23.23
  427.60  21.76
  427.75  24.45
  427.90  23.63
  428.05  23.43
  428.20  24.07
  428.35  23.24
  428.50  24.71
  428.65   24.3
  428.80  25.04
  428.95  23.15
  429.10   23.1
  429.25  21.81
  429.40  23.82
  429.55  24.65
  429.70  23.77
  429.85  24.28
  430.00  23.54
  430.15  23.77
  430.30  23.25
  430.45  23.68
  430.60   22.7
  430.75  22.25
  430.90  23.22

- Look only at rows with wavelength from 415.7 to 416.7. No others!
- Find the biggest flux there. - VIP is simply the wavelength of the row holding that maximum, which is 415.75 nm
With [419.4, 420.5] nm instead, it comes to 420.40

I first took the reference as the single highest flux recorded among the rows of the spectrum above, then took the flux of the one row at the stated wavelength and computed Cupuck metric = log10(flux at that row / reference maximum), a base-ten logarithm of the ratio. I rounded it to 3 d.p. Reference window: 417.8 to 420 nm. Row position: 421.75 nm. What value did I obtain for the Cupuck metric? -0.044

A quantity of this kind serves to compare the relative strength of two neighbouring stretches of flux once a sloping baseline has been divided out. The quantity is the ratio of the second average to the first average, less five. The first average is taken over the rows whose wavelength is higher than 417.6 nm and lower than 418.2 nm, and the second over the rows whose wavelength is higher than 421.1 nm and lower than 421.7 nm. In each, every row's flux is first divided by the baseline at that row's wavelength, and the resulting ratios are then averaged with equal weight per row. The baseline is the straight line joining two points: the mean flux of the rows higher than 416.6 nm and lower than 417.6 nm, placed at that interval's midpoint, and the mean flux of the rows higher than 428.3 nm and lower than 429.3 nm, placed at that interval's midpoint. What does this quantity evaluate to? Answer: -4.01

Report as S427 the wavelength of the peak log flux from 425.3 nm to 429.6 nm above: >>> 428.80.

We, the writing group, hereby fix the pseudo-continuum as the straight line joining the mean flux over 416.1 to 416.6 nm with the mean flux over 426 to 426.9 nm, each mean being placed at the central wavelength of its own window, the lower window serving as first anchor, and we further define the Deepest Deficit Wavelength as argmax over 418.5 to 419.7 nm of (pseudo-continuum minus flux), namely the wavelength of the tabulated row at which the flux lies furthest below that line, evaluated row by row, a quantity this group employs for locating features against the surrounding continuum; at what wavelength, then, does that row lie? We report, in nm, 419.20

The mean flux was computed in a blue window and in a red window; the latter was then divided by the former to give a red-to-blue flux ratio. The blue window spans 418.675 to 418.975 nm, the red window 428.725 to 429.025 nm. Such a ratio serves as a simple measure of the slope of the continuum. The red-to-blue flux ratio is 0.98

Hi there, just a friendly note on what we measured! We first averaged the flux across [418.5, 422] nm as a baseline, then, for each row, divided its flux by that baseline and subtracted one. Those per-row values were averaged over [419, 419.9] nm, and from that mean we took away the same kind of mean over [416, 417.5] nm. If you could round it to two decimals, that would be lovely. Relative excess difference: 0.01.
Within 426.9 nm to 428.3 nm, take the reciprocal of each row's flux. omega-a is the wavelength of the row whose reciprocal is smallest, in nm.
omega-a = 427.75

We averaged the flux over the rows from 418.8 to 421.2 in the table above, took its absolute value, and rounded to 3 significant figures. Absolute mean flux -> 24.3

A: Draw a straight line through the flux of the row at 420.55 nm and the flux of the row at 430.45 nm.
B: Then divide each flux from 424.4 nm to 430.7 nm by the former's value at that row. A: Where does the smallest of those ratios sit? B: 427.60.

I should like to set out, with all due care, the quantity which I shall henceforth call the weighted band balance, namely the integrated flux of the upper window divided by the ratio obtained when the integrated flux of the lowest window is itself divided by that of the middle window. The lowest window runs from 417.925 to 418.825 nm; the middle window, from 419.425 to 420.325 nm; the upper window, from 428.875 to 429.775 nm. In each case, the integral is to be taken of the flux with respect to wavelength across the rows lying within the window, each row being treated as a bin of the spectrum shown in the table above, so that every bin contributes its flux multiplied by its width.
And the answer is 20.6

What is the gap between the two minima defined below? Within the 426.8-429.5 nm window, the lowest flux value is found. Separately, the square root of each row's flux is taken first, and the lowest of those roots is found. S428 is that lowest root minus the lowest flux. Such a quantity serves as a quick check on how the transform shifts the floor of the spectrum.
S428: -17.1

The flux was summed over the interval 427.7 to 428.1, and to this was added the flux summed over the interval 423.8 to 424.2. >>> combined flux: 148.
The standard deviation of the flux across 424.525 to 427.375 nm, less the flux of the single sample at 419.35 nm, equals -22.9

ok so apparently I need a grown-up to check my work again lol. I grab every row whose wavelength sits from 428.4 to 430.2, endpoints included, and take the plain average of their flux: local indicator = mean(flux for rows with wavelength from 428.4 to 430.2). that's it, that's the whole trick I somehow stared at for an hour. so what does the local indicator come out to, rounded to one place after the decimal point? 23.8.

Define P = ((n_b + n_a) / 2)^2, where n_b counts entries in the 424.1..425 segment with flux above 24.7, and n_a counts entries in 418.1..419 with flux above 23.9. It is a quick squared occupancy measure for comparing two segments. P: 12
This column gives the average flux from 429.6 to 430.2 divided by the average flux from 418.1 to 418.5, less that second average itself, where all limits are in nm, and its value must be -24.3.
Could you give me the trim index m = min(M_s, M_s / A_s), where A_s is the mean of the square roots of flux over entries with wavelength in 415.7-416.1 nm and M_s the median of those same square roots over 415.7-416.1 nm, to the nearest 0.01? 1.00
